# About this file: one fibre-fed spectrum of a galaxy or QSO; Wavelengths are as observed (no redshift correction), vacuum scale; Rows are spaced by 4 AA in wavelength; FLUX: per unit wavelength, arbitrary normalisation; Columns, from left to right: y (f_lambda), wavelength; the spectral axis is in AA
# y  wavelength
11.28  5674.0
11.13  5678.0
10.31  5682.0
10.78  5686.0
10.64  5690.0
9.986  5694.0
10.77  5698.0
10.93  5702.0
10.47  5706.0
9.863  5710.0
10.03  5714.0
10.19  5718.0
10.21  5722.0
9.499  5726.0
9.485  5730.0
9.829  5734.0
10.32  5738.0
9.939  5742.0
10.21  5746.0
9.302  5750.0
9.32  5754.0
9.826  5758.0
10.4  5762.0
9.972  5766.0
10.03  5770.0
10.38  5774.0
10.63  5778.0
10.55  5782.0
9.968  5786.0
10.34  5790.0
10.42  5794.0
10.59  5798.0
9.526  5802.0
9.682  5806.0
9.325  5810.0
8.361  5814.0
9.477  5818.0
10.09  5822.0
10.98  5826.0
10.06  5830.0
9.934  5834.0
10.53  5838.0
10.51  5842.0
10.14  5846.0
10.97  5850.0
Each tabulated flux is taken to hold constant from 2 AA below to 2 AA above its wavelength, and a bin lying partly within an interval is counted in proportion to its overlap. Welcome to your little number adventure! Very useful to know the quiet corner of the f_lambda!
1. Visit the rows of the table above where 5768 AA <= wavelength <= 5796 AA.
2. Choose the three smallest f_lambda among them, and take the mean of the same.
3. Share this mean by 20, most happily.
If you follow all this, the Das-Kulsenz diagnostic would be 0.506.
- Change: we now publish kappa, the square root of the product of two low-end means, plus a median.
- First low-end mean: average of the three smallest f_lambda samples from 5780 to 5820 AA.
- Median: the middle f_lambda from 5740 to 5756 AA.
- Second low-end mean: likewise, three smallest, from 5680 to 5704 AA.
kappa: 19.3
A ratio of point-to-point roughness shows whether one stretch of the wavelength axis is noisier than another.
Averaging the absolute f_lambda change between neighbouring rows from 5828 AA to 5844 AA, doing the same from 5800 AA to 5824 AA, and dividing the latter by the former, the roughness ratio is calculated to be 2.6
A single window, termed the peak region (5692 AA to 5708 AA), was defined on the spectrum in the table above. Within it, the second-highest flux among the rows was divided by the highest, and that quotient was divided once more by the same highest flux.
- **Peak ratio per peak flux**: 0.090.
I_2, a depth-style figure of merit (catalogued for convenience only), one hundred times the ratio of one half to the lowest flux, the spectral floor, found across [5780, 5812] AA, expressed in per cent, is 5.36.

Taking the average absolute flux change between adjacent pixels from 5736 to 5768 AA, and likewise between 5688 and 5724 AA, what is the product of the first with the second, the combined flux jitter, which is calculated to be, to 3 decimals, 0.166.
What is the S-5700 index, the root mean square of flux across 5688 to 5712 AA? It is 10.5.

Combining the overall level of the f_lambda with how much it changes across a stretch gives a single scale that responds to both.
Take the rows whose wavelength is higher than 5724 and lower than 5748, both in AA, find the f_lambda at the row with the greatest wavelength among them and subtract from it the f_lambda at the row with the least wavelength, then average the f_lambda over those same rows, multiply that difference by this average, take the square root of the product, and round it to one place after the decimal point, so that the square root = 2.7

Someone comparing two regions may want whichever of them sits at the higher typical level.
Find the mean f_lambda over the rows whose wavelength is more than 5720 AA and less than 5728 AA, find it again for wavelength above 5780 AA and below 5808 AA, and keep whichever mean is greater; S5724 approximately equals 10.2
